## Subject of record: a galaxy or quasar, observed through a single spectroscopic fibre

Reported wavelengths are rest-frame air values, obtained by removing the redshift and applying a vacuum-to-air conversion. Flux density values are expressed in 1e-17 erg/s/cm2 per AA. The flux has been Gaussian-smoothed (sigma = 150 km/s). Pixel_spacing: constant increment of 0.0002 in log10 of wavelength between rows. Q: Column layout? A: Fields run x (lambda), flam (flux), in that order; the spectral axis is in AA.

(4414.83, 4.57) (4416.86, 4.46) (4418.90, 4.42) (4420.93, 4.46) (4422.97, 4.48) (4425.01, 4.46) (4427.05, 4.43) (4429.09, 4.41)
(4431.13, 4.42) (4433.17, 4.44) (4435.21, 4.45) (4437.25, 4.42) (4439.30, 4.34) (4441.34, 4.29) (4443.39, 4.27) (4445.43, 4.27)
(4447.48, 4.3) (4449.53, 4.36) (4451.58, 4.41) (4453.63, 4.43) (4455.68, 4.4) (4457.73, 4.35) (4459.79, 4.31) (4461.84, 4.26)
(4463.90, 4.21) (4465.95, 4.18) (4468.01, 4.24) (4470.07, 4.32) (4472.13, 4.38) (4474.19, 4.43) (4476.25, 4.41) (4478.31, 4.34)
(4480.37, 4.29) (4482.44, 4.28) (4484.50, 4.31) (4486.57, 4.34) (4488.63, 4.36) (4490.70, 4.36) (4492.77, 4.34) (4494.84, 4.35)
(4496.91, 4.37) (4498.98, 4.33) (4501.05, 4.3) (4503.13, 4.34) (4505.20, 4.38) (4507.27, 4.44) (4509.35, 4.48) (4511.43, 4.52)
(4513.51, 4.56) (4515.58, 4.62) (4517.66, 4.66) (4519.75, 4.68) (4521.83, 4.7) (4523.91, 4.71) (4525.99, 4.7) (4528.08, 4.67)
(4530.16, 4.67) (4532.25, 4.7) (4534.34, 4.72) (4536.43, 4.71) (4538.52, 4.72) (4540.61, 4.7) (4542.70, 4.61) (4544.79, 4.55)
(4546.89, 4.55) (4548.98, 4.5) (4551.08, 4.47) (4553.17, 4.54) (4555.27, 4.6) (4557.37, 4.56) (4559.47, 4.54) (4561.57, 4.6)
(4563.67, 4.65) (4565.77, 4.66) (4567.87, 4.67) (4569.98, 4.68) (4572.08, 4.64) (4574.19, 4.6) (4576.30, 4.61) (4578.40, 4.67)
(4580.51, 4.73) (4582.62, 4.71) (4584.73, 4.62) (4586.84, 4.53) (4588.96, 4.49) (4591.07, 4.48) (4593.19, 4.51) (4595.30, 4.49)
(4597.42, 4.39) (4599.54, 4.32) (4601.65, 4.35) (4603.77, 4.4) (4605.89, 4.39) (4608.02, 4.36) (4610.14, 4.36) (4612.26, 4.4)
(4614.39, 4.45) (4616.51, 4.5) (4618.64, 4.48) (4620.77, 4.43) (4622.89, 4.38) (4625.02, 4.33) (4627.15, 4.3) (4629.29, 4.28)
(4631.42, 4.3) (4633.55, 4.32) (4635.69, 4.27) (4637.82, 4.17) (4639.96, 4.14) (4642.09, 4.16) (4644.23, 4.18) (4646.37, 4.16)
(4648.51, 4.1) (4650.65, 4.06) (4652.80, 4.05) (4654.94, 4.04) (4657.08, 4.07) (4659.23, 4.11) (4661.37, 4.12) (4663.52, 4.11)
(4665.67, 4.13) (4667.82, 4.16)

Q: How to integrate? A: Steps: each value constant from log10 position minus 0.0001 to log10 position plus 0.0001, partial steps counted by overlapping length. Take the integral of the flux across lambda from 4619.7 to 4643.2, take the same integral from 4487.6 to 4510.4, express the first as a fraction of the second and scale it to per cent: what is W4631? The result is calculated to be 101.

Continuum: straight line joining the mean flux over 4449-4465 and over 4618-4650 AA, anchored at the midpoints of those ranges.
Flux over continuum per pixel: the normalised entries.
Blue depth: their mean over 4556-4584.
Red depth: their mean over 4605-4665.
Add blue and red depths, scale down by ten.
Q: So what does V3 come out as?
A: 0.208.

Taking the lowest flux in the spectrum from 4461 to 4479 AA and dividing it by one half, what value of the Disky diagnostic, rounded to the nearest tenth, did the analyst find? 8.4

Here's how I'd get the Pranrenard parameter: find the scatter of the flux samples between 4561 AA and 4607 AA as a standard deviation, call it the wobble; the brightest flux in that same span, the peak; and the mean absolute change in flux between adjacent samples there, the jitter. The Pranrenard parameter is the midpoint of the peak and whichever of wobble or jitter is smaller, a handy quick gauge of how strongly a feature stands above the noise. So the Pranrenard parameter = 2.39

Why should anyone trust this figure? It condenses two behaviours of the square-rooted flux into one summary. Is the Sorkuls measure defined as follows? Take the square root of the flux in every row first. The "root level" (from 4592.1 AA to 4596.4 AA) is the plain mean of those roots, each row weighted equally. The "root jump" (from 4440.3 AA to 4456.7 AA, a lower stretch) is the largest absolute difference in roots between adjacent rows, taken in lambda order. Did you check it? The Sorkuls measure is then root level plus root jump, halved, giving 1.07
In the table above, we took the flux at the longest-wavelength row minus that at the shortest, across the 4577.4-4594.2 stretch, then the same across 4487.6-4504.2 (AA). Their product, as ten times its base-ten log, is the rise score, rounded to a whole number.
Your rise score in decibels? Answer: -25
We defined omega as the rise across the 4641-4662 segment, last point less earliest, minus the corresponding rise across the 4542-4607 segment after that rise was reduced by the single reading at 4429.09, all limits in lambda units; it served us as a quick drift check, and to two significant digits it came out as 4.6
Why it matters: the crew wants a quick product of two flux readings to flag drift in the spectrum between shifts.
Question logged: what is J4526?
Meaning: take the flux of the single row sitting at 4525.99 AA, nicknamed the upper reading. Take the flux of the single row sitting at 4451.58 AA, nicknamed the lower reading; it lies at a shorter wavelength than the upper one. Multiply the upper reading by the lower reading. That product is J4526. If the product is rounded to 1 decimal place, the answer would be 20.7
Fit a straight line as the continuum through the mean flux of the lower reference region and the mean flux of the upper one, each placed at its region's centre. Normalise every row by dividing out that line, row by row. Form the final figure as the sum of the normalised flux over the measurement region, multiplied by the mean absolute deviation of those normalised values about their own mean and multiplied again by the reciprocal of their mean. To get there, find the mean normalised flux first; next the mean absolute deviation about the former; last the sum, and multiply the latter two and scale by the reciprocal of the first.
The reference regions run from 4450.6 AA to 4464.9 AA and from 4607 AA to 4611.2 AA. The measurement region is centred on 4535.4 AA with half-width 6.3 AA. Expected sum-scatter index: 0.018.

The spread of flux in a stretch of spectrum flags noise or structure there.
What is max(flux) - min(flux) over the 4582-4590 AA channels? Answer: 0.22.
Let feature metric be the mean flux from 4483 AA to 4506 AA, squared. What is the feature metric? 18.9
